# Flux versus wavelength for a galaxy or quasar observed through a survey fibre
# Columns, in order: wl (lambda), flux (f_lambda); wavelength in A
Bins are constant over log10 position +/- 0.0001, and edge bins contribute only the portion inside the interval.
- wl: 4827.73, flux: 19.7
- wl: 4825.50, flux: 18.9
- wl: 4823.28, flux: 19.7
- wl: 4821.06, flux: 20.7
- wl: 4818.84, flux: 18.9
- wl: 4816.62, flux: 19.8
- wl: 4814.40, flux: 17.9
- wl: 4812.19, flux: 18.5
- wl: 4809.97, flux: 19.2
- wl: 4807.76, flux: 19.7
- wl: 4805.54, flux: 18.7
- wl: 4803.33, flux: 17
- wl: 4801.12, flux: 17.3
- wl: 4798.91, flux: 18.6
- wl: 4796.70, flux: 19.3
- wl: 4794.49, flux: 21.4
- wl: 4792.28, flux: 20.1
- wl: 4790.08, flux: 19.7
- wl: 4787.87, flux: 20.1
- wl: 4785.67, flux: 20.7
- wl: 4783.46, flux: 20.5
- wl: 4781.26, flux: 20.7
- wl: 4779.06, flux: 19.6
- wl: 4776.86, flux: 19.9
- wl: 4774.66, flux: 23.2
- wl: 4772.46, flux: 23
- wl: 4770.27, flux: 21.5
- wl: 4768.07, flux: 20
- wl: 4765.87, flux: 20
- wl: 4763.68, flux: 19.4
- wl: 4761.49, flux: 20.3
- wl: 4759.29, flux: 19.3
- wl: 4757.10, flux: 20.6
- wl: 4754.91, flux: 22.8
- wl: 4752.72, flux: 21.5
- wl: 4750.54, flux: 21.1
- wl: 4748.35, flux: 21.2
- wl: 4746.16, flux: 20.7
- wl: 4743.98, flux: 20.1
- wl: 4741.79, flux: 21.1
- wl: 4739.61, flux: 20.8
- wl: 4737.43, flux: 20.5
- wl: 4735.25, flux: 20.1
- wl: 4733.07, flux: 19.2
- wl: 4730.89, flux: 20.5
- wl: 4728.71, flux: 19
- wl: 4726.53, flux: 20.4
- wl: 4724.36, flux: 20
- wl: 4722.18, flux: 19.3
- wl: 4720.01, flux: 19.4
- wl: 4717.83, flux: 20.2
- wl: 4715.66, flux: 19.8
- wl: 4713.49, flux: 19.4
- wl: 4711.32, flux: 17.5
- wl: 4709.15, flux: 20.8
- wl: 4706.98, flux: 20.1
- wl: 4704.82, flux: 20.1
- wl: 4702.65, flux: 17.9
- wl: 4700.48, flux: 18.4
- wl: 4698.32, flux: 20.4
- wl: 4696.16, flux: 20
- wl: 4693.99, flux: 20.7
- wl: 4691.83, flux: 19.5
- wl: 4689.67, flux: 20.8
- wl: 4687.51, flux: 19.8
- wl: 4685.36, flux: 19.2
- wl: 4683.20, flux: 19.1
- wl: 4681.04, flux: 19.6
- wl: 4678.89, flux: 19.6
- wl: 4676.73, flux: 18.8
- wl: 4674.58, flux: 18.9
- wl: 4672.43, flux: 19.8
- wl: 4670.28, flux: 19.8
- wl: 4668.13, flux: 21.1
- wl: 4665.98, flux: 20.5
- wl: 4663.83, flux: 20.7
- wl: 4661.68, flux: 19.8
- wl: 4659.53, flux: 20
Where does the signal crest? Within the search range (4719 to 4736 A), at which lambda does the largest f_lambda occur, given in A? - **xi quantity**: 4730.89 A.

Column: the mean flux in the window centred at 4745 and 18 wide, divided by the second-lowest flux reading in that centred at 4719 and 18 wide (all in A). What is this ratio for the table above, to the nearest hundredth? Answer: 1.08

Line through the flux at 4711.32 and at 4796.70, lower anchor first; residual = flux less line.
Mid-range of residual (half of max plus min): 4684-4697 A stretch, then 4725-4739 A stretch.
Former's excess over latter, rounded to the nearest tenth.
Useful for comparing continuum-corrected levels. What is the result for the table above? 1.1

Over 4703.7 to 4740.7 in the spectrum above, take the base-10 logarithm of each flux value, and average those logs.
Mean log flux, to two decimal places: 1.30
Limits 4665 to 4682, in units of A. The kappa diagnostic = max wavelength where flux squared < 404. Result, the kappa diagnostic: 4681.04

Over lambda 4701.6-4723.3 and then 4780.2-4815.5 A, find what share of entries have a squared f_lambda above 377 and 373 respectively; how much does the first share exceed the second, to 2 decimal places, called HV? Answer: 0.00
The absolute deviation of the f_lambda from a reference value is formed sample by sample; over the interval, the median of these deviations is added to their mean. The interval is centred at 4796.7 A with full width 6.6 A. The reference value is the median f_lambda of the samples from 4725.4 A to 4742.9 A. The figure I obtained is 2.5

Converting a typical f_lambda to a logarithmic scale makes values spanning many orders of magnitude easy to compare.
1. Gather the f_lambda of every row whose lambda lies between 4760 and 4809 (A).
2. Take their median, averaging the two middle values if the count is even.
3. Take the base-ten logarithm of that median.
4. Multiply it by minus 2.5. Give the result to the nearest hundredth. -3.25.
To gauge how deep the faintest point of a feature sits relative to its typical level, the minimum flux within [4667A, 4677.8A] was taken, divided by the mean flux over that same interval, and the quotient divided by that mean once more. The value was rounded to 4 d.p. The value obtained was 0.0485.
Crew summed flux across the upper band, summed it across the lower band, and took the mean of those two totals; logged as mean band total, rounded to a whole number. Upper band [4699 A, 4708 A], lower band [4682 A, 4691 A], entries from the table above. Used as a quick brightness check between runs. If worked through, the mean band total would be 78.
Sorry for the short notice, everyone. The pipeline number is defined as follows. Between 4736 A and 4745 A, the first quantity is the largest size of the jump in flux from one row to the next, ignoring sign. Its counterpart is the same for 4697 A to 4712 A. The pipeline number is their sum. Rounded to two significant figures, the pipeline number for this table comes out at 4.3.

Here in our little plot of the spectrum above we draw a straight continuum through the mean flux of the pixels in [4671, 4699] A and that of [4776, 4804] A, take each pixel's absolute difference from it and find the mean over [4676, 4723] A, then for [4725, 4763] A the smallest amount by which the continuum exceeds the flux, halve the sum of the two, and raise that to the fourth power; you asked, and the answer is 2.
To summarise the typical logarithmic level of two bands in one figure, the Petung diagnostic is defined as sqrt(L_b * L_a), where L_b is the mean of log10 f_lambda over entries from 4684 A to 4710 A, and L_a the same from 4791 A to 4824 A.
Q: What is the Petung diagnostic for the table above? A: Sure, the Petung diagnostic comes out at 1.29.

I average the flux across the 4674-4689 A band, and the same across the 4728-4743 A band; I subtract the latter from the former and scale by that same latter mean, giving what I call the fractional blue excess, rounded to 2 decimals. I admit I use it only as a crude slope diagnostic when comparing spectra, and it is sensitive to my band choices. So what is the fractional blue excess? -0.04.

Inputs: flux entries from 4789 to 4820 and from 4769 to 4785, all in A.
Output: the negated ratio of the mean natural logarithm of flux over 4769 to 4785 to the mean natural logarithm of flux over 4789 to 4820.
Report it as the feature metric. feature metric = -1.04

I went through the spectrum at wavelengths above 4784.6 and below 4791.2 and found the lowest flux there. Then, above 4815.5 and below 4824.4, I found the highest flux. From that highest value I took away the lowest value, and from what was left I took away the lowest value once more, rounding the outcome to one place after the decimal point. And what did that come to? -18.7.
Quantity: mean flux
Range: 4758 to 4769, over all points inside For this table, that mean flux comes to 19.8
